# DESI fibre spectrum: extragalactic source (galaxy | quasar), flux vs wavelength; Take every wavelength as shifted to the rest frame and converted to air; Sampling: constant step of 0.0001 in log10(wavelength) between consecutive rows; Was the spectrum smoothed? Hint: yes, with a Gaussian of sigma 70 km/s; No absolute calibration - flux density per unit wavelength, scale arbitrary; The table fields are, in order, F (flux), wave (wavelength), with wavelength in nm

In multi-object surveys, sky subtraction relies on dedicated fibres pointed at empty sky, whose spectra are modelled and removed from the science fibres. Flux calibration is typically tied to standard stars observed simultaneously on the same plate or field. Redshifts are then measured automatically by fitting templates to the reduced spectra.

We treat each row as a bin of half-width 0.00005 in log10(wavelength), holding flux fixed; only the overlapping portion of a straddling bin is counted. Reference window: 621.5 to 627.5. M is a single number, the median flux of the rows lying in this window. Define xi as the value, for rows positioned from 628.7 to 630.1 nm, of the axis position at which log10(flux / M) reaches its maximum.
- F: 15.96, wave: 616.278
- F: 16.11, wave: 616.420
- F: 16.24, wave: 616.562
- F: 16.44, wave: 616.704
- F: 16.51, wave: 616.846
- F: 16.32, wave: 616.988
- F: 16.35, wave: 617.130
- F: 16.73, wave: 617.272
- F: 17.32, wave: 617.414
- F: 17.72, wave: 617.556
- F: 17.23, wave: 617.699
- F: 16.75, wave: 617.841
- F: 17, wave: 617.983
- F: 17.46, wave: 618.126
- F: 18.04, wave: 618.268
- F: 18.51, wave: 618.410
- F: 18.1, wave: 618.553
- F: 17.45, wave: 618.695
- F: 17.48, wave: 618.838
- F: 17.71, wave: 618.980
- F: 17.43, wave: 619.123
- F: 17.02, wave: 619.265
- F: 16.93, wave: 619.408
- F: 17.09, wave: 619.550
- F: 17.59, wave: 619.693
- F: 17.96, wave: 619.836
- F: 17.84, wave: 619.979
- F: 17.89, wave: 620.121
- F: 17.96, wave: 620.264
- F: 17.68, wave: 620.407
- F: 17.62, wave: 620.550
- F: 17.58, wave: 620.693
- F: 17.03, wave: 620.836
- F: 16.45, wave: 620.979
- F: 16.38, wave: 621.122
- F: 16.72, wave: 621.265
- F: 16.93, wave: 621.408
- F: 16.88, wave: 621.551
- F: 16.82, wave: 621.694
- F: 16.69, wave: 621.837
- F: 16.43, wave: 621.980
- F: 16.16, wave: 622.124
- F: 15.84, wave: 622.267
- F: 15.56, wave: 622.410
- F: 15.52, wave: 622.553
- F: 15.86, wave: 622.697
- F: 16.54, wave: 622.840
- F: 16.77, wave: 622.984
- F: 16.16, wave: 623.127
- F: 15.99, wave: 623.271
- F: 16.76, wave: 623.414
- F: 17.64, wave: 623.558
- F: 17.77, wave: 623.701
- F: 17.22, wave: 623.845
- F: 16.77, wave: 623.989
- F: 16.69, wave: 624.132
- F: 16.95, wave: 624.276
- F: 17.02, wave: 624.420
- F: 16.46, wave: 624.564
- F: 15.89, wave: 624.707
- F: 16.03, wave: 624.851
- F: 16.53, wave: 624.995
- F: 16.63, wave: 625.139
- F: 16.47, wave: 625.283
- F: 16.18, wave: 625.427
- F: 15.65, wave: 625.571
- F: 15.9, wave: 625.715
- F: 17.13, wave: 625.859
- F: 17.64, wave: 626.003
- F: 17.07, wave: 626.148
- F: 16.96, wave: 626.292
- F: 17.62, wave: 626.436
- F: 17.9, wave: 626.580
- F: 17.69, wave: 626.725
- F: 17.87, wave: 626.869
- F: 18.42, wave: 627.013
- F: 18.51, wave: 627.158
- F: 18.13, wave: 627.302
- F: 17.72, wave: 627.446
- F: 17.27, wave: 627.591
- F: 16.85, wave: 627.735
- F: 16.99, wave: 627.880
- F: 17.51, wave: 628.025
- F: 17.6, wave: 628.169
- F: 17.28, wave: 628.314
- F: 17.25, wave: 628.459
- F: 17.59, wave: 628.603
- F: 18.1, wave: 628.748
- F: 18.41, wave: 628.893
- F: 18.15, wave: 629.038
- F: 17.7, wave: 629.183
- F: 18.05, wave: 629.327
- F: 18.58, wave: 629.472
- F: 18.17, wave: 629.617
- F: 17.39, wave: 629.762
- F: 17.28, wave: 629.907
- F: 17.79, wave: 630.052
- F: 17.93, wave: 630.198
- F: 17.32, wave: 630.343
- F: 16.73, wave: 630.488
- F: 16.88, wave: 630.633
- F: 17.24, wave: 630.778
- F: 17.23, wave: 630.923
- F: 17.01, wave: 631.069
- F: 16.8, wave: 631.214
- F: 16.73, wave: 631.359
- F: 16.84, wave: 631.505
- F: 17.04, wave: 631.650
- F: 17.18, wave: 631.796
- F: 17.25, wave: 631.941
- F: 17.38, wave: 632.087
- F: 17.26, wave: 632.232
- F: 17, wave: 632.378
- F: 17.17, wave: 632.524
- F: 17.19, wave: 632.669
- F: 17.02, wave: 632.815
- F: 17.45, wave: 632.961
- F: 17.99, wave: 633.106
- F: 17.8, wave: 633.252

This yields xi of 629.472 nm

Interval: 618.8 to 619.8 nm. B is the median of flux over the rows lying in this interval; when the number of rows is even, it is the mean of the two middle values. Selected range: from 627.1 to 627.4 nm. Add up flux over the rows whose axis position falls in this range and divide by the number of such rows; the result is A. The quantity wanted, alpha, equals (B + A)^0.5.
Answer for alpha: 5.98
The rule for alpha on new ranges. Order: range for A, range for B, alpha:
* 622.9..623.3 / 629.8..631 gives 5.79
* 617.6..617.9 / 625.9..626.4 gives 5.84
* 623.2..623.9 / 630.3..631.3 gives 5.84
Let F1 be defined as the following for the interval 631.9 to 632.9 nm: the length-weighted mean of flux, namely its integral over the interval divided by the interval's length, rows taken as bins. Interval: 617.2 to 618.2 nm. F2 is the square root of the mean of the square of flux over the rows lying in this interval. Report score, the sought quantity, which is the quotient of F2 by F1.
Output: 1.00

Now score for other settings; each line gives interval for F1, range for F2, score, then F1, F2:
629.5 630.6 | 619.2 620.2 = 1.00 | 17.5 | 17.5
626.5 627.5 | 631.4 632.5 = 0.95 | 18.0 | 17.1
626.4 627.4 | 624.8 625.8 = 0.90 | 18.0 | 16.2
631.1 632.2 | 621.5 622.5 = 0.96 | 17.0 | 16.3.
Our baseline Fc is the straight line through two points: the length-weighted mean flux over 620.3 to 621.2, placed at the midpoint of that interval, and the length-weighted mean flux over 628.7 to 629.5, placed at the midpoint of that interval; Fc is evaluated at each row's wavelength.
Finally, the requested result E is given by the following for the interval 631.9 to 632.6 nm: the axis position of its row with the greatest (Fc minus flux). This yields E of 632.378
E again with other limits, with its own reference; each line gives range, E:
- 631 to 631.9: 631.359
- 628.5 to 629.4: 628.603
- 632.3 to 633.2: 632.815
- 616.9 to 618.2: 616.988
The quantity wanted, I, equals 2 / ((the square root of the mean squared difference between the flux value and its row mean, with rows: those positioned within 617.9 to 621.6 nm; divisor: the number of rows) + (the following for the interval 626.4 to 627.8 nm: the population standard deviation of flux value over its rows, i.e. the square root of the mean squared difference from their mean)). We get 2.00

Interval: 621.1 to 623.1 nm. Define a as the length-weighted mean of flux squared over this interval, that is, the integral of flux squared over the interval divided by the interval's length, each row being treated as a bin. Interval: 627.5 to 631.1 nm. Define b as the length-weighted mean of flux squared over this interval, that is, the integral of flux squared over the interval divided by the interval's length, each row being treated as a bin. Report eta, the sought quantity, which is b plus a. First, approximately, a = 268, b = 308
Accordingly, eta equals 576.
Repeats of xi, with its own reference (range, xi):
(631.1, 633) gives 632.961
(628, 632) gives 629.472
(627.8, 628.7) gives 628.169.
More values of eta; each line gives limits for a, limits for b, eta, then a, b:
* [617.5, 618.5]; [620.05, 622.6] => 590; 308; 283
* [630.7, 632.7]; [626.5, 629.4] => 607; 292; 315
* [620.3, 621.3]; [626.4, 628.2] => 607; 293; 314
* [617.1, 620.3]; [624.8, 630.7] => 608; 305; 303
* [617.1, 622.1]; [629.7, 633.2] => 595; 299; 296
